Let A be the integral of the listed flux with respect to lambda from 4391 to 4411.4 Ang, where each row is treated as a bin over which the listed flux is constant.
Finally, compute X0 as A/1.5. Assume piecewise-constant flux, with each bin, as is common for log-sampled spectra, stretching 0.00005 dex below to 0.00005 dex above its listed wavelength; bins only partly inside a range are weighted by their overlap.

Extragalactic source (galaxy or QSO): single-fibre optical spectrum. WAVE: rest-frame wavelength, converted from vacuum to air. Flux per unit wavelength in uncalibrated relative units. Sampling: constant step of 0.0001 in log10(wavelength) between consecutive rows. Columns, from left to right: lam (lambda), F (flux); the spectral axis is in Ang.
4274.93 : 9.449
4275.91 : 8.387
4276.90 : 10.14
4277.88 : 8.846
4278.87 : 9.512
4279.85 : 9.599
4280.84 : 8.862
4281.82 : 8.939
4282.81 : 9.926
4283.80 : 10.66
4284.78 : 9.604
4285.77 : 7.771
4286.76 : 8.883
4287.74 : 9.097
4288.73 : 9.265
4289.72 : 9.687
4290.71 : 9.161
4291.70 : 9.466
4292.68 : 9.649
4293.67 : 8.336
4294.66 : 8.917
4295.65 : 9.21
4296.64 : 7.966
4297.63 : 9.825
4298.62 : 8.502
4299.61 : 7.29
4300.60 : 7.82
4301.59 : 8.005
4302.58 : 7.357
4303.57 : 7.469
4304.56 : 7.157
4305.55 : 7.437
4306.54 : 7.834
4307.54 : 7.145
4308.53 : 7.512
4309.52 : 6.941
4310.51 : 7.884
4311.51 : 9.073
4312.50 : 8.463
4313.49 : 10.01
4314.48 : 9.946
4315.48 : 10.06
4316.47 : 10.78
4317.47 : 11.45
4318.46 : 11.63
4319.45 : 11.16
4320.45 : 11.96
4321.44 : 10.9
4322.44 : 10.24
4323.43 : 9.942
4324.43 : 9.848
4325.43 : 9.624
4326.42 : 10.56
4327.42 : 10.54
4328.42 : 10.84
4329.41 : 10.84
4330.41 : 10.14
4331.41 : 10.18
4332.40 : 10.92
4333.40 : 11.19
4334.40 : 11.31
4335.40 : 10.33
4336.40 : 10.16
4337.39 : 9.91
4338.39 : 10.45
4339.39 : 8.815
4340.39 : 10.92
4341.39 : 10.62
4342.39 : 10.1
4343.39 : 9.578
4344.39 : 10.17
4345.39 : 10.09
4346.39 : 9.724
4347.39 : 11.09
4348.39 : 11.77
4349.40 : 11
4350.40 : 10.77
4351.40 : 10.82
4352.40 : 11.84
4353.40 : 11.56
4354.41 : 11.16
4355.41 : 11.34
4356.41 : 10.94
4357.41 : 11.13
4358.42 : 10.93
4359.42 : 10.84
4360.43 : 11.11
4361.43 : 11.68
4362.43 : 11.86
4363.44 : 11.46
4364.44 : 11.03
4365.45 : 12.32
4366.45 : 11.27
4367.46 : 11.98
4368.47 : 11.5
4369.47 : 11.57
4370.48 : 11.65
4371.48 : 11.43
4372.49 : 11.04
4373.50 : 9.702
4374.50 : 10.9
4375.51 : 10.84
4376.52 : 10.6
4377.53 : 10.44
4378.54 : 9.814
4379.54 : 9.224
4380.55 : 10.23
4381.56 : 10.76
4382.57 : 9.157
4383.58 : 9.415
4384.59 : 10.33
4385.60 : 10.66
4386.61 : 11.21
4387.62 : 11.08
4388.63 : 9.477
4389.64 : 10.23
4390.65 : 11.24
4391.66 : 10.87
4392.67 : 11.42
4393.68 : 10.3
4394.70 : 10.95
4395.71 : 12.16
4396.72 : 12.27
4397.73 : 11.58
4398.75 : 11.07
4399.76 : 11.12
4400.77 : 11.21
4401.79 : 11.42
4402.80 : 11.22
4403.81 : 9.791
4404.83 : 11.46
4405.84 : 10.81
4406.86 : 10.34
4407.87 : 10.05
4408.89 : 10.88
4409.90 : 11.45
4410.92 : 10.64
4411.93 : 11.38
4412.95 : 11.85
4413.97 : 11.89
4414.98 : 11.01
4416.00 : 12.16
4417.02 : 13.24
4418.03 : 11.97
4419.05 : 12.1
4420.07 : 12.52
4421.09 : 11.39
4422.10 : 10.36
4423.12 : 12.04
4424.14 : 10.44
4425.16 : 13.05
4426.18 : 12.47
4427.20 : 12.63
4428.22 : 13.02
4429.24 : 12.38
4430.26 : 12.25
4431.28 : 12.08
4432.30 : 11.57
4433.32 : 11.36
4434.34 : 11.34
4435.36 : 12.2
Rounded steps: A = 225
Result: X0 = 150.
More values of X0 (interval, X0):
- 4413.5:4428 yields 116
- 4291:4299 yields 48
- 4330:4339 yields 63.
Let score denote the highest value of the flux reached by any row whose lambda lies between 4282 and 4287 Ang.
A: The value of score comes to 10.66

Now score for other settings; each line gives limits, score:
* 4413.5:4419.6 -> 13.24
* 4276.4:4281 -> 10.14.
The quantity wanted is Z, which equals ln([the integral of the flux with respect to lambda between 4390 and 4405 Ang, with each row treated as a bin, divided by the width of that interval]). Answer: 2.41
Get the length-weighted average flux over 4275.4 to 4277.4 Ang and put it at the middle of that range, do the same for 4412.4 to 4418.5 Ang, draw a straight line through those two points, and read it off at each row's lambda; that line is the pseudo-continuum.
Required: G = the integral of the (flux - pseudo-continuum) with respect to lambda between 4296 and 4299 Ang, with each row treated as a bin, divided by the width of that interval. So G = -0.90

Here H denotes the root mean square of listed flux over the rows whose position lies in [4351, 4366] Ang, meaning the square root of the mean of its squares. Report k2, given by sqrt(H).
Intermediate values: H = 11.3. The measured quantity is 3.37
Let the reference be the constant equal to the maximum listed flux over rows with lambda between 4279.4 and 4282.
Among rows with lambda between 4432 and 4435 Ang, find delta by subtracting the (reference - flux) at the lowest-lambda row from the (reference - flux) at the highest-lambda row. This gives 0.2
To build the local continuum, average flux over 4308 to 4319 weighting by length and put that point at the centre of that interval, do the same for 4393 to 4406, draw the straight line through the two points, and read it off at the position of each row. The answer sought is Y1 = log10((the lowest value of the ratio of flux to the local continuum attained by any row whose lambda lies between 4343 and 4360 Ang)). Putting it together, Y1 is -0.021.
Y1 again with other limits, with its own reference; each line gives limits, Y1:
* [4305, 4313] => -0.130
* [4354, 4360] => 0.019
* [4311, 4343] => -0.053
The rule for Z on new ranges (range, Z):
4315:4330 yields 2.37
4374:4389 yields 2.33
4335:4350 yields 2.33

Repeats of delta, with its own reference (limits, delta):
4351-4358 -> -0.3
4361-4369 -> 0.2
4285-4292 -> -1.7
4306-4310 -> 0.9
